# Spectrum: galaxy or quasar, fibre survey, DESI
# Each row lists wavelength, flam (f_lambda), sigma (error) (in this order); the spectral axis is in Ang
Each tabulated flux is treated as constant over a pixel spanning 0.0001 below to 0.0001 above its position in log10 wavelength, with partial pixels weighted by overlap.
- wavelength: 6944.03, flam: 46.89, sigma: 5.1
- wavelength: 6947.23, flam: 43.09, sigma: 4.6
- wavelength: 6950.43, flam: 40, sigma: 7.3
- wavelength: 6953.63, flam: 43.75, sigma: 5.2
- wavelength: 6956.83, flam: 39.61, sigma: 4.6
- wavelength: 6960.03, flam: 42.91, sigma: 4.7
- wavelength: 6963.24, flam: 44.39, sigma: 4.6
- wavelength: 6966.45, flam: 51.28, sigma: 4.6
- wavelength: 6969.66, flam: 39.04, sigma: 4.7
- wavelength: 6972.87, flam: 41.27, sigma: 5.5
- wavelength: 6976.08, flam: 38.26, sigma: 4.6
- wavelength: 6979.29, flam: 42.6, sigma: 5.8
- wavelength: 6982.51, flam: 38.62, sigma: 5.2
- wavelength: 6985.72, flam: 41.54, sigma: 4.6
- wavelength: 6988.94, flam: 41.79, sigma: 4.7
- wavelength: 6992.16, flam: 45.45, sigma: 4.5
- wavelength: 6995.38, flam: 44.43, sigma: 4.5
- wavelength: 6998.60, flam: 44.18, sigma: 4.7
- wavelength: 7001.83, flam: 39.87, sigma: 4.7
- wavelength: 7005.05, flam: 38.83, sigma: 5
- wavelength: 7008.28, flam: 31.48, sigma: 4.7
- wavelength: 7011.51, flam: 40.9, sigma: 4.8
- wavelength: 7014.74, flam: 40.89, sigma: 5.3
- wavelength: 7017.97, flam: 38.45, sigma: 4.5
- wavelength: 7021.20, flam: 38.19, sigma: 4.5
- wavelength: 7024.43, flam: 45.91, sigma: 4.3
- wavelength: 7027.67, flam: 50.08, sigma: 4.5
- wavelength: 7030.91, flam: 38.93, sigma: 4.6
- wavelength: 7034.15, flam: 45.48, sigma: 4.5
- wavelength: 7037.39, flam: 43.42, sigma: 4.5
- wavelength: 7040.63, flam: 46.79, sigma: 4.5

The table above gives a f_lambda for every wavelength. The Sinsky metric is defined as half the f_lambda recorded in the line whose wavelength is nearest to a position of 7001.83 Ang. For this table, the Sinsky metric 19.9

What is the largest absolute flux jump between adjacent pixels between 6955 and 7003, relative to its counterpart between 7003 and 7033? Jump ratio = 1.10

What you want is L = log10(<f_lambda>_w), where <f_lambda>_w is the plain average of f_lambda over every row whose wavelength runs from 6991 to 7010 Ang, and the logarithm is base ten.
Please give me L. 1.61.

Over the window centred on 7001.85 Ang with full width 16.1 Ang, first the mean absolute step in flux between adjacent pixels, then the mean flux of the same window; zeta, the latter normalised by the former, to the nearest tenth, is 12.3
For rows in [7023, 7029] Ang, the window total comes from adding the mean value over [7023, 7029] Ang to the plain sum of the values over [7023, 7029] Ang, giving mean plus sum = 144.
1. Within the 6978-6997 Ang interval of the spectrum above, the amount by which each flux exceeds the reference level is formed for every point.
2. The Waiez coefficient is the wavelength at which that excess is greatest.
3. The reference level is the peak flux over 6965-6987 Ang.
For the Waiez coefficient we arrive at 6992.16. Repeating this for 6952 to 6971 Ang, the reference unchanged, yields 6966.45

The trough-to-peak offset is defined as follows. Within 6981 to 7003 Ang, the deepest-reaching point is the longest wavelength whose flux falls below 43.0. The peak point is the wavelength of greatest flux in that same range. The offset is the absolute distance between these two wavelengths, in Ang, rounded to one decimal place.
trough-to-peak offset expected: 9.7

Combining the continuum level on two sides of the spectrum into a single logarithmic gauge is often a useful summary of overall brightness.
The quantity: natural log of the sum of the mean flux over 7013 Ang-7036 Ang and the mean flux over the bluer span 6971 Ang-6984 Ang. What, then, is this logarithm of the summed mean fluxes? 4.416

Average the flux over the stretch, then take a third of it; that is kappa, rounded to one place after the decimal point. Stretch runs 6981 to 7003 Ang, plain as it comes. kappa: 14.1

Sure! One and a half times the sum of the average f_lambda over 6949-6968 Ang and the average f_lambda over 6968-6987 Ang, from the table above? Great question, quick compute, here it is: 126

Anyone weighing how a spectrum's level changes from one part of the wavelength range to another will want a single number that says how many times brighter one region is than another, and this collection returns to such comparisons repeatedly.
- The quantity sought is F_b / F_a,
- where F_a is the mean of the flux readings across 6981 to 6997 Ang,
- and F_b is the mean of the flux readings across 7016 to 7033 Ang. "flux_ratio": 1.00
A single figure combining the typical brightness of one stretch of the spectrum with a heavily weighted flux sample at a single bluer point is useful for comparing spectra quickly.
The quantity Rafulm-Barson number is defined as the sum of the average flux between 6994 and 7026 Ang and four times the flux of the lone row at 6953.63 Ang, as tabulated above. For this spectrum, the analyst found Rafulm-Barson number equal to 215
